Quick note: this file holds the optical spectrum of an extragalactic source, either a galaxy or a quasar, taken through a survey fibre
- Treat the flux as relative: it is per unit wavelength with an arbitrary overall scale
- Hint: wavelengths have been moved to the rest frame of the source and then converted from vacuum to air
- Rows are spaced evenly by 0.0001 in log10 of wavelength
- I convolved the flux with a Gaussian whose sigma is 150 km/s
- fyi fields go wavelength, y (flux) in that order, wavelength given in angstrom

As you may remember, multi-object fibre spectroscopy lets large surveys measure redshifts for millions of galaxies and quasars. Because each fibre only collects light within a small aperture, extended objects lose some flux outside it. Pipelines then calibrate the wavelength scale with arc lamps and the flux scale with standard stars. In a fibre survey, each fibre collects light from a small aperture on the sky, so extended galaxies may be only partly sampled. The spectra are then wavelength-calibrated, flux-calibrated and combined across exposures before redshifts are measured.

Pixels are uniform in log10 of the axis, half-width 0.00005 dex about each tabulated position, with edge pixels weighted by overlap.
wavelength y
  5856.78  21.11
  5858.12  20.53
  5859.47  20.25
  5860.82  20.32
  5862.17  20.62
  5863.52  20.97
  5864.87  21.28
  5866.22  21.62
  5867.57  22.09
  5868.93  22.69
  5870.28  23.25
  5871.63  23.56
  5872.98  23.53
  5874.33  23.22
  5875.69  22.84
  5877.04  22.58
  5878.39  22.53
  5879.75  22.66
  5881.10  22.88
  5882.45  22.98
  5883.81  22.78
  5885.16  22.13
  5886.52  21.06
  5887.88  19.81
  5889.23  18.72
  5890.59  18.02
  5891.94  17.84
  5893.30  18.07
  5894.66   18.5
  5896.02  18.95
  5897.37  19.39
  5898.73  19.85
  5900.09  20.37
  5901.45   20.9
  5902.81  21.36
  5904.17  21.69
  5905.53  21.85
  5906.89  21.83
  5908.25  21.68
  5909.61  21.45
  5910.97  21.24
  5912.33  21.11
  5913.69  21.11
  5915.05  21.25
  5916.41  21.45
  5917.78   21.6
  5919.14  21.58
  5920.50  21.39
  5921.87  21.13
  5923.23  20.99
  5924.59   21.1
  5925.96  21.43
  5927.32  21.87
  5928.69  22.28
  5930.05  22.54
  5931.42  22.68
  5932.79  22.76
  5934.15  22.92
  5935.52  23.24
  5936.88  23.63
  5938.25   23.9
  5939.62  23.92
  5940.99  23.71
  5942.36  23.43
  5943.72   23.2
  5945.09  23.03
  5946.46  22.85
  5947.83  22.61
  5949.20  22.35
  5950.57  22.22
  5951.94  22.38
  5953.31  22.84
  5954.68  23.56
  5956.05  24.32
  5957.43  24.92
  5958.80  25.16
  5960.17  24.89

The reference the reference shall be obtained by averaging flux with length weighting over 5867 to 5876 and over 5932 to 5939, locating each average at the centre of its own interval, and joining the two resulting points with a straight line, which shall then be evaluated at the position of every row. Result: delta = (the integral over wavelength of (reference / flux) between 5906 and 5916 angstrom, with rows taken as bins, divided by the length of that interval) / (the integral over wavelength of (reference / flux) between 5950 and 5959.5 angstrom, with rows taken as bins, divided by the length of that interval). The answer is 1.10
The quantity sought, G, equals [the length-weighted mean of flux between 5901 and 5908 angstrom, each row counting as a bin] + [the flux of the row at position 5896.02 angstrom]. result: 40.5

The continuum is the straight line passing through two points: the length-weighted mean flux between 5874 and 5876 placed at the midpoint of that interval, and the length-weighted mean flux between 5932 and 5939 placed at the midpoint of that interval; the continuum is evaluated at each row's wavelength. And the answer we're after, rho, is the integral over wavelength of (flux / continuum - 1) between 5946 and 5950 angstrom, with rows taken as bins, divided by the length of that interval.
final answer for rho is -0.033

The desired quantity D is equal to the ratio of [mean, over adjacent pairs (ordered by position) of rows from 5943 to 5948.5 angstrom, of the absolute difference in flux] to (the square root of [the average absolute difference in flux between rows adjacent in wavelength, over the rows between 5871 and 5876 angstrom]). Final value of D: 0.4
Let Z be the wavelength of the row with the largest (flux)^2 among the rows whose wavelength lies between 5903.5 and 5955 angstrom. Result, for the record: 5939.62 angstrom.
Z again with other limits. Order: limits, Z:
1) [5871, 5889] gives 5871.63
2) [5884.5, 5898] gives 5885.16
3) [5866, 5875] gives 5871.63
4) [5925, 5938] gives 5936.88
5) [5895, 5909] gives 5905.53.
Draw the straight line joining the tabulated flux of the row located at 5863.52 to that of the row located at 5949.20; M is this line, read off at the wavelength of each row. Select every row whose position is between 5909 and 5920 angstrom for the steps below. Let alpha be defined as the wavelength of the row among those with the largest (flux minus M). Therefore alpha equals 5917.78 angstrom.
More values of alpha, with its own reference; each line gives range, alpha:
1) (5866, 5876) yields 5871.63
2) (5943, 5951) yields 5943.72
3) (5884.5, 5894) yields 5885.16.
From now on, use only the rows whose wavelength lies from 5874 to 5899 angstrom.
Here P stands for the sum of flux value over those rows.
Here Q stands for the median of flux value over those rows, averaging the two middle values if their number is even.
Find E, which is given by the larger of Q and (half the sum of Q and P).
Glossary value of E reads 208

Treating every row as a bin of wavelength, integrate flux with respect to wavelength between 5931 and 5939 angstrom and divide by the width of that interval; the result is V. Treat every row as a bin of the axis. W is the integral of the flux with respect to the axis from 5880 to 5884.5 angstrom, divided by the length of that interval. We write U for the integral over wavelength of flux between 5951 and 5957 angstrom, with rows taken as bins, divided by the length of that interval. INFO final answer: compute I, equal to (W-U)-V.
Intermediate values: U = 23.3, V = 23.2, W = 22.9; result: -23.6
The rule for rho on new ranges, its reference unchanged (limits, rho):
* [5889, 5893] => -0.213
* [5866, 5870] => -0.026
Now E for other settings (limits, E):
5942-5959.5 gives 163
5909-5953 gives 367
